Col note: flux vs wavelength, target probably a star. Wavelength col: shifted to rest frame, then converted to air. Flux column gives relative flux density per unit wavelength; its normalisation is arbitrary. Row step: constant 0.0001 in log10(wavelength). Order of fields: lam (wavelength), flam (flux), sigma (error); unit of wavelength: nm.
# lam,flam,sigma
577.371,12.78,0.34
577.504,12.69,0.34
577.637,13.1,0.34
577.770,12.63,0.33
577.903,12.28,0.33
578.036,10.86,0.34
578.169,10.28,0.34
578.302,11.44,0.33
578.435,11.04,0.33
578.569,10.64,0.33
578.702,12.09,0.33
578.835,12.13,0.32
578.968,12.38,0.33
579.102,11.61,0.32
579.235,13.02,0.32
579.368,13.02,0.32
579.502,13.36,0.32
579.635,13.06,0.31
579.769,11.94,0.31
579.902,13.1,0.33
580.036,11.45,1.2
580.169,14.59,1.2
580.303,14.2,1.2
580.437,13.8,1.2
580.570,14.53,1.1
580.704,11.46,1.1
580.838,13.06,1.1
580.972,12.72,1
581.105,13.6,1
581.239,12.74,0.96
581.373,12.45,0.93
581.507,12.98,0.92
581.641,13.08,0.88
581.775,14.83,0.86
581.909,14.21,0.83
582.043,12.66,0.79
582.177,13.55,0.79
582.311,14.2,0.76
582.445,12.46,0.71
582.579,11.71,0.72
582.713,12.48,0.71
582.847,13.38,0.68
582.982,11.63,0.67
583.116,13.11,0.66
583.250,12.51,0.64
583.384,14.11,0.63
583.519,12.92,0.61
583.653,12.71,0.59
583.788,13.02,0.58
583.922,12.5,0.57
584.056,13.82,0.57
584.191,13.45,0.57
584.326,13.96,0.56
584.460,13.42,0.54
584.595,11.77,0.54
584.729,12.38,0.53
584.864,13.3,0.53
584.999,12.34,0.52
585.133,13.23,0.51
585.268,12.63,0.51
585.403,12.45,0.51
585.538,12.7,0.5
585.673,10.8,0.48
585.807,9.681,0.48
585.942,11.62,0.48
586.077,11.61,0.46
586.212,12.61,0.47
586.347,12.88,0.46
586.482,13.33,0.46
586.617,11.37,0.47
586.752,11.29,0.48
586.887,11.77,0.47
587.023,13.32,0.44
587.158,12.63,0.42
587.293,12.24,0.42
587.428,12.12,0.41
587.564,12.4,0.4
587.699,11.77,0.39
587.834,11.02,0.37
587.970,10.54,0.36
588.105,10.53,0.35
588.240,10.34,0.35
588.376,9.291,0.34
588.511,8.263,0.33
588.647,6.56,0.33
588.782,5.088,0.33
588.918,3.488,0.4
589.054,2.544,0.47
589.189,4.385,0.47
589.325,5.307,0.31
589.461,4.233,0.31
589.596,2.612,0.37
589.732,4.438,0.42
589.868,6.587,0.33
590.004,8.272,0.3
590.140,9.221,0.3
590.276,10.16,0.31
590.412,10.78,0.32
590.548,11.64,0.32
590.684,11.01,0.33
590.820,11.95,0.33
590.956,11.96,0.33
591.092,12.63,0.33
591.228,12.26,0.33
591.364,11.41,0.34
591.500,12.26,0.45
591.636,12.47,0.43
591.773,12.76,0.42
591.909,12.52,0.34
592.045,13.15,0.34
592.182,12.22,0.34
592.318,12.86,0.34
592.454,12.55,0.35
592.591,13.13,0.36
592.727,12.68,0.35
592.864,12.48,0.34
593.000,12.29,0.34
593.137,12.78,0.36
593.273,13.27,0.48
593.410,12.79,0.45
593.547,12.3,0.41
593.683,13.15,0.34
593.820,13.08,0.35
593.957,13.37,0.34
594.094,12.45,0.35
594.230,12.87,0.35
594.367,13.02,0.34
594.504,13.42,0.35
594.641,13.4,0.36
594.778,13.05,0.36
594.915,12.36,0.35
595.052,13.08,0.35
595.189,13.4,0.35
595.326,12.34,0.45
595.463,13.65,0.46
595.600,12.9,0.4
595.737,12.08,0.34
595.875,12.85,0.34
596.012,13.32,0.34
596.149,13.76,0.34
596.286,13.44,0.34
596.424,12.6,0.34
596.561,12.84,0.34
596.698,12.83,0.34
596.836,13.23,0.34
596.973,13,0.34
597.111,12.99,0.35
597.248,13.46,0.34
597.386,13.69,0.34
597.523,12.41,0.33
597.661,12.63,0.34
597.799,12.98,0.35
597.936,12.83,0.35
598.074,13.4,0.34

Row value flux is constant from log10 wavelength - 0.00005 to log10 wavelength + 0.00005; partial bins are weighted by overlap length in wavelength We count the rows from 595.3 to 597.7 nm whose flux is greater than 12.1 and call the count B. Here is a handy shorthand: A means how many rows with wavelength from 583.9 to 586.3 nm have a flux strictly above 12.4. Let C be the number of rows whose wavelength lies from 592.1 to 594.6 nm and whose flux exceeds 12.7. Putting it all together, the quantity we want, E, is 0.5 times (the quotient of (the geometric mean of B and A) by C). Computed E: 0.6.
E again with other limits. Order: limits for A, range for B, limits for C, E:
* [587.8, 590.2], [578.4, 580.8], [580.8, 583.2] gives 0.0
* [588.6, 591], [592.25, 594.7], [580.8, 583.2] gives 0.0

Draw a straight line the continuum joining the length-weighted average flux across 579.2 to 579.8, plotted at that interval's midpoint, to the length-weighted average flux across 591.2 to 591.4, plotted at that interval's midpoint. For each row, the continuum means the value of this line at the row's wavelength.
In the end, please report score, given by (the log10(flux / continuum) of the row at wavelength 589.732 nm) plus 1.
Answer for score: 0.57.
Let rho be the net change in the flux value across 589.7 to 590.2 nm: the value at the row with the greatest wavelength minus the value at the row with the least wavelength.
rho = 4.8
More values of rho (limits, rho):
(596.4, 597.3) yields 0.9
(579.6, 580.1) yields -1.6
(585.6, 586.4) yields 2.1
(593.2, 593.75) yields -0.1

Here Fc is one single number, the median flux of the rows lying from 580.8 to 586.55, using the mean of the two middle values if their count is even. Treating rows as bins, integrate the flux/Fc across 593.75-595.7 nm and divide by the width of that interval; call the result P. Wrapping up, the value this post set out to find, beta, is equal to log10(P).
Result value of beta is 0.0092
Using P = 1.02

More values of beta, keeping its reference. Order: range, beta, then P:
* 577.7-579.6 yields -0.0282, 0.94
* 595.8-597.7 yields 0.0113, 1.03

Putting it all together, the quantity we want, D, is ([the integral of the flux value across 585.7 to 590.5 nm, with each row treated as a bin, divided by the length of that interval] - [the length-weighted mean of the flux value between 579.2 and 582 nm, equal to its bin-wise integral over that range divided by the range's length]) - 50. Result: -53.9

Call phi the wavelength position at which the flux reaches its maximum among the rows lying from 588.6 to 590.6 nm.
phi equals 590.548 nm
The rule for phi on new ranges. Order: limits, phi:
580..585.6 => 581.775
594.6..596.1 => 595.463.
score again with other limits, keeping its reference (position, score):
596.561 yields 1.05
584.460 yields 1.03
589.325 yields 0.65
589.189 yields 0.56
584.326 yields 1.05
